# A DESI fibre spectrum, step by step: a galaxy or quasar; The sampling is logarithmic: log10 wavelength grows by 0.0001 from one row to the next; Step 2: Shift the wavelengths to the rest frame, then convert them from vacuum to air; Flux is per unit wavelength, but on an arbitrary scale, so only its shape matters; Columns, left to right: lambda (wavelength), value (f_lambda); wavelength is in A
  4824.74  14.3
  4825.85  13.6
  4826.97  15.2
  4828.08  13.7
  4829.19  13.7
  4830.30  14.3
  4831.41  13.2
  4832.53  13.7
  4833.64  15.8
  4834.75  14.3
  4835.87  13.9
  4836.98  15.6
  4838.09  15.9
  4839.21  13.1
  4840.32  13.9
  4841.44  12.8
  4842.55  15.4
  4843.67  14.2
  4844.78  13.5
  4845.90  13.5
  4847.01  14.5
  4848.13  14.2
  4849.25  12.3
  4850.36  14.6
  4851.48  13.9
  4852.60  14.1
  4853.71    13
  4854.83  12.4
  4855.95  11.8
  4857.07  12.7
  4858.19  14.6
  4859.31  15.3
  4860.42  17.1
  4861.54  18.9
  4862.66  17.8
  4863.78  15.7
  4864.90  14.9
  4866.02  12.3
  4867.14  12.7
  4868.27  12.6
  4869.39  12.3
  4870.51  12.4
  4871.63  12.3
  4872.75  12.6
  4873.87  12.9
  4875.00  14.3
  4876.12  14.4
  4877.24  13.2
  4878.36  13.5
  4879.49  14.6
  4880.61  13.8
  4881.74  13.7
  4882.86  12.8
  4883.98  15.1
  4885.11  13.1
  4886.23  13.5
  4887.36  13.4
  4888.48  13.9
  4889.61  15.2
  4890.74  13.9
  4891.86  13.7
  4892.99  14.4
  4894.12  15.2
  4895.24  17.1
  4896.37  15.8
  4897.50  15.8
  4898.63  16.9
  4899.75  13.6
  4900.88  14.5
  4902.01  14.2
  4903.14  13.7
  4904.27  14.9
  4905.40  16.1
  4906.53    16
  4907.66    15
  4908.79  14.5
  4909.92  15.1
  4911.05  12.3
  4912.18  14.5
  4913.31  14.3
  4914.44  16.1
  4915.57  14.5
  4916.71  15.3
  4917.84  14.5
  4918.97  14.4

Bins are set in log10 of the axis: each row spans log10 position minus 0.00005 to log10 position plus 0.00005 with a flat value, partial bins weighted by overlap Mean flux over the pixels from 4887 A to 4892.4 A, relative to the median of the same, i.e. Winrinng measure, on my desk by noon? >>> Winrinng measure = 1.01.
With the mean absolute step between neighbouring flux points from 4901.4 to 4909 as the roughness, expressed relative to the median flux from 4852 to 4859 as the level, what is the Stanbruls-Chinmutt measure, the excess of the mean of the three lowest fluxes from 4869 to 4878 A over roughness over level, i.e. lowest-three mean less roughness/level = 12.3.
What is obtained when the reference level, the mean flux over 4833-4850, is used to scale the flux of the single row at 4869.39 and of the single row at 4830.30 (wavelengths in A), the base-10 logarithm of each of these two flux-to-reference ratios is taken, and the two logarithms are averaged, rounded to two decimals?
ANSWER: -0.03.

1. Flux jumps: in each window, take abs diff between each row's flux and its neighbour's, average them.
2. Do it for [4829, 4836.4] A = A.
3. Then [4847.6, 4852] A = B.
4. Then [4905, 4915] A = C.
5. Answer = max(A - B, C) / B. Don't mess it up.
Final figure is 0.7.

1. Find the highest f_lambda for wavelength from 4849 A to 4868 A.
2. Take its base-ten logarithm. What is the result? 1.28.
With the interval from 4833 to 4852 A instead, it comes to 1.20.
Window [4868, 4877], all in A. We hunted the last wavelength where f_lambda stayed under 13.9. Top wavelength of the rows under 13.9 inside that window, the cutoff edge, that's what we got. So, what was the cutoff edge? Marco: 4873.87 A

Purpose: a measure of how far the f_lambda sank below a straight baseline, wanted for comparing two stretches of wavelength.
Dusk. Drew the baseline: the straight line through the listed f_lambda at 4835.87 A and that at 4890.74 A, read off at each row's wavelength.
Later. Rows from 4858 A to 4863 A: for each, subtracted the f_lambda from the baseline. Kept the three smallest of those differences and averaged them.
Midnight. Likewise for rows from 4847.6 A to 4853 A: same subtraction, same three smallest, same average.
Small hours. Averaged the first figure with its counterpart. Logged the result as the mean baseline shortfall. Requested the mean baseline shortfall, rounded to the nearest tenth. -2.2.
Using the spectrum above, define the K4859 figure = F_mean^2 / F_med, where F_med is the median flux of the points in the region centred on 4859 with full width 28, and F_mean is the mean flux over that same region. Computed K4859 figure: 14.4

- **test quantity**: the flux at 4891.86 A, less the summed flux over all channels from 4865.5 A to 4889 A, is -266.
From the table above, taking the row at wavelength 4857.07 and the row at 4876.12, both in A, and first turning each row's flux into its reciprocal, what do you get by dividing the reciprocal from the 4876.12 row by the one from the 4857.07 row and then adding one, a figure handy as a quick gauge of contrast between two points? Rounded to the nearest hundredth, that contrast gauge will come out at 1.88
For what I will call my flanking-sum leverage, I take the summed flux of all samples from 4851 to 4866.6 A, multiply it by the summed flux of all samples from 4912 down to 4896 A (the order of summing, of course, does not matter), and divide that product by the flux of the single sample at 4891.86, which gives 3111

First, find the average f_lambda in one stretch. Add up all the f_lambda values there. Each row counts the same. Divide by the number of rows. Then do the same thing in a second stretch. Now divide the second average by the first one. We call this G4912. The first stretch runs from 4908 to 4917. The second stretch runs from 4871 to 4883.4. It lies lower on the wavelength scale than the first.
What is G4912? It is 0.92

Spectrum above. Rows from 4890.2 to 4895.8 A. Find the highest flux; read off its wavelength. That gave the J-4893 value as 4895.24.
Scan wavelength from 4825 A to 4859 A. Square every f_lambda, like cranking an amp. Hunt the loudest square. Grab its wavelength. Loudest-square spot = 4838.09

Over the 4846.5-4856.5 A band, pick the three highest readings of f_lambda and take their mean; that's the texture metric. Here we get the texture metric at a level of 14.4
